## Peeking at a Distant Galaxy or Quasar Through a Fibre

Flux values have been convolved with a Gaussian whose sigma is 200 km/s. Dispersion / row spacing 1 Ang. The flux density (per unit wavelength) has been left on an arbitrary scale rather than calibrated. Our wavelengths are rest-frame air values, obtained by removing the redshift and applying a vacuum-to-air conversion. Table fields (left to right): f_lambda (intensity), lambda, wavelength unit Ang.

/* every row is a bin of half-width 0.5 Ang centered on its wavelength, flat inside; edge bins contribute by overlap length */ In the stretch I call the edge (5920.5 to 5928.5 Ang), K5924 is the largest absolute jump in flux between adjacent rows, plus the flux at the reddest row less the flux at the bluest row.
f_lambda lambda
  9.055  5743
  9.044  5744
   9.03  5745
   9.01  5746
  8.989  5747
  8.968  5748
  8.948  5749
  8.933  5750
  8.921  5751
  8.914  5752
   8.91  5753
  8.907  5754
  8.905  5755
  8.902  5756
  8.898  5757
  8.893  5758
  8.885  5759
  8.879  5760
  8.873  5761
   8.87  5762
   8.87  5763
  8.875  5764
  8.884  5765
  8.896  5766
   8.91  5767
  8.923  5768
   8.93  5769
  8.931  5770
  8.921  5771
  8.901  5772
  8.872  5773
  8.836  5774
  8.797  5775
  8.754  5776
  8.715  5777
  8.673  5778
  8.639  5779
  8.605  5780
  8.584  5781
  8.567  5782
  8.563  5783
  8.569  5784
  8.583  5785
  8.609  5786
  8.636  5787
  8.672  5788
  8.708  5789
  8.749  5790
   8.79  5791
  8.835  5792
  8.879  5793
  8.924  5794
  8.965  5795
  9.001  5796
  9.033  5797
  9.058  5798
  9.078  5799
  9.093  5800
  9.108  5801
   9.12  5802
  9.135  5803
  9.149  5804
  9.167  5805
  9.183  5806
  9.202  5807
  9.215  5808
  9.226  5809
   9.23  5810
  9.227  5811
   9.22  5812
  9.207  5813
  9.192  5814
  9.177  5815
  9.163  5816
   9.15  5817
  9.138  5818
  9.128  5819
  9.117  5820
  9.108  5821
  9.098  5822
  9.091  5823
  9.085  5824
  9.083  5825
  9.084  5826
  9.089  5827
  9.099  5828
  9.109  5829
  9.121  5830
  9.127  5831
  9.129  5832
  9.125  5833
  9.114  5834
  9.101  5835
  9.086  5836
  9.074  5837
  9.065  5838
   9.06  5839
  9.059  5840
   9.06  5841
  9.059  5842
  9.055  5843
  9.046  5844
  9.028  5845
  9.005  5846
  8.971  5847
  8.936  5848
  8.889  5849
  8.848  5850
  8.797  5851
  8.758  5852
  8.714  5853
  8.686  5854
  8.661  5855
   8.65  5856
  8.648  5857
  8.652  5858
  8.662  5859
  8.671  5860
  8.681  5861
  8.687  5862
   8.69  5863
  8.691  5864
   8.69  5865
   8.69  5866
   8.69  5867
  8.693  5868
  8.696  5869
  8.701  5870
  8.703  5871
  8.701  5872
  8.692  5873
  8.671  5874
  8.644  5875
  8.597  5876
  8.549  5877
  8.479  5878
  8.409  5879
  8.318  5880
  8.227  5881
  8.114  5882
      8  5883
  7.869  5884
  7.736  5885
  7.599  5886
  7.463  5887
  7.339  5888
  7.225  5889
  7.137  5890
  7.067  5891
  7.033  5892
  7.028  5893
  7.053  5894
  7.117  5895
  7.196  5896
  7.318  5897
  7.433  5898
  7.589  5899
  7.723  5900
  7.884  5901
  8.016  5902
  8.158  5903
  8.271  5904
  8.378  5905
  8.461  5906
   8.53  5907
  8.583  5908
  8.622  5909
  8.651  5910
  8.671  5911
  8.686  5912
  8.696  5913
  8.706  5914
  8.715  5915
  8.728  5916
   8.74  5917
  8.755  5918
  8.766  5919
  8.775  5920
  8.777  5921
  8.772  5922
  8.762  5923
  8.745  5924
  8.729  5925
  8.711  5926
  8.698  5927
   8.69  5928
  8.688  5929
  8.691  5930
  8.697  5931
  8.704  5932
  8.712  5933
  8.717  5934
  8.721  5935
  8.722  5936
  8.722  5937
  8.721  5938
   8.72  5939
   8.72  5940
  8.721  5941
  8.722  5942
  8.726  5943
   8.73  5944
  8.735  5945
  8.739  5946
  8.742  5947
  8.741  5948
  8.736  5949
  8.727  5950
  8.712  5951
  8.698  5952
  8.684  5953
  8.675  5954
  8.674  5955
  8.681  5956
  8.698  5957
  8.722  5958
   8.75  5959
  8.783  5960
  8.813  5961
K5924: -0.07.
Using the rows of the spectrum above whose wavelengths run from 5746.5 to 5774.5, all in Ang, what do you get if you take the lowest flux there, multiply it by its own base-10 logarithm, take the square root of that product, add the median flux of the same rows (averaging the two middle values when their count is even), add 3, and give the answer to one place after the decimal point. 14.8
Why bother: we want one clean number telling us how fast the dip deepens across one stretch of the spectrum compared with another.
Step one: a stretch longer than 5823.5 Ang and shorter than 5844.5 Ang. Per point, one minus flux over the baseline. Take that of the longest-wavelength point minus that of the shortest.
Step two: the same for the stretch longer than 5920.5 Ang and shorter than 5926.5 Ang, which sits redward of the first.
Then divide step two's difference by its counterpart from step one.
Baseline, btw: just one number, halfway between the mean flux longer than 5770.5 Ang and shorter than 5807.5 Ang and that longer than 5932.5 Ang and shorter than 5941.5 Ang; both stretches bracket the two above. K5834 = 2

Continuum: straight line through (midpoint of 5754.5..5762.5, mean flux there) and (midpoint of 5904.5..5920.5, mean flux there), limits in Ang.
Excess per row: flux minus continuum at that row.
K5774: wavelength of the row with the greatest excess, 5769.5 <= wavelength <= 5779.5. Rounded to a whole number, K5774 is 5770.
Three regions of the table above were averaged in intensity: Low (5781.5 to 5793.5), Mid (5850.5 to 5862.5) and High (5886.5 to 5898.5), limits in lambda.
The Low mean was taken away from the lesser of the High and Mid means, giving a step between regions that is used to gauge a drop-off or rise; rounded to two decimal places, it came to -1.48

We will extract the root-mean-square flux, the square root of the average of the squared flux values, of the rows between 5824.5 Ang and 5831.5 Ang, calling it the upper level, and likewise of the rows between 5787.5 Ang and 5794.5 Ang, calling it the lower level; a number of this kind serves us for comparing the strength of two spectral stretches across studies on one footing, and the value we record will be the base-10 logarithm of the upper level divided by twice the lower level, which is -0.286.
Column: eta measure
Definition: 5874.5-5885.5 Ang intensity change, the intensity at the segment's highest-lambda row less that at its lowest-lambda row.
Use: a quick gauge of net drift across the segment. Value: -0.91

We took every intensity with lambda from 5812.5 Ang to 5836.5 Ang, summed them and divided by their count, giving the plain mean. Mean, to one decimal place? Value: 9.1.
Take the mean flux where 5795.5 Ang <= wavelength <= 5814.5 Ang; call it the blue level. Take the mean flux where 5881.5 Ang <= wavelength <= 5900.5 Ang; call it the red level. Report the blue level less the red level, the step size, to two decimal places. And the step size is 1.73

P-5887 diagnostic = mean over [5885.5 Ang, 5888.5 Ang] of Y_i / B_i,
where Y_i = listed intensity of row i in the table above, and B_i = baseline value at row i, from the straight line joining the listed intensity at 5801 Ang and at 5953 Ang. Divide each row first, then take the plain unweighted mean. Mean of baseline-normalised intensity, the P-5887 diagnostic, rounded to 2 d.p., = 0.84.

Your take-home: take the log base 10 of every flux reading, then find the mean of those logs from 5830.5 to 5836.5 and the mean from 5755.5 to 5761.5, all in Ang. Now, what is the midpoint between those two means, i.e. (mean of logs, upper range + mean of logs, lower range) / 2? 0.954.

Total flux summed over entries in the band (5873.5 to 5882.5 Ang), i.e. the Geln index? 76.0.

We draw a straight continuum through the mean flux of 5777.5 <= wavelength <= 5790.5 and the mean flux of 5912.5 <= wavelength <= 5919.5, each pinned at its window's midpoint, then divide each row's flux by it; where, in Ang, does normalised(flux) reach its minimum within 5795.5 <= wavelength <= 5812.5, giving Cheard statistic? 5796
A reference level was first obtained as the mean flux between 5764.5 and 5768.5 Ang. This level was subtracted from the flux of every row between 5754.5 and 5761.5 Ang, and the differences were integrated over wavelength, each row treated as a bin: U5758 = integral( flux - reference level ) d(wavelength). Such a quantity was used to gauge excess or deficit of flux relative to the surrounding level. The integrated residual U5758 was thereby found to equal -0.1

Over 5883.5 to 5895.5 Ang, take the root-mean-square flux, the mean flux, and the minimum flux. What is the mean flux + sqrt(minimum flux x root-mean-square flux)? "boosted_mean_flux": 14.5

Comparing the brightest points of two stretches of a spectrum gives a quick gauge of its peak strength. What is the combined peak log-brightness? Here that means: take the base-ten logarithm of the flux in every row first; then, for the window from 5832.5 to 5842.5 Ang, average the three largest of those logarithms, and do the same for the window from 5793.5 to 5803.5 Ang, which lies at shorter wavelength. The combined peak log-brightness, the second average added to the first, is 1.92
